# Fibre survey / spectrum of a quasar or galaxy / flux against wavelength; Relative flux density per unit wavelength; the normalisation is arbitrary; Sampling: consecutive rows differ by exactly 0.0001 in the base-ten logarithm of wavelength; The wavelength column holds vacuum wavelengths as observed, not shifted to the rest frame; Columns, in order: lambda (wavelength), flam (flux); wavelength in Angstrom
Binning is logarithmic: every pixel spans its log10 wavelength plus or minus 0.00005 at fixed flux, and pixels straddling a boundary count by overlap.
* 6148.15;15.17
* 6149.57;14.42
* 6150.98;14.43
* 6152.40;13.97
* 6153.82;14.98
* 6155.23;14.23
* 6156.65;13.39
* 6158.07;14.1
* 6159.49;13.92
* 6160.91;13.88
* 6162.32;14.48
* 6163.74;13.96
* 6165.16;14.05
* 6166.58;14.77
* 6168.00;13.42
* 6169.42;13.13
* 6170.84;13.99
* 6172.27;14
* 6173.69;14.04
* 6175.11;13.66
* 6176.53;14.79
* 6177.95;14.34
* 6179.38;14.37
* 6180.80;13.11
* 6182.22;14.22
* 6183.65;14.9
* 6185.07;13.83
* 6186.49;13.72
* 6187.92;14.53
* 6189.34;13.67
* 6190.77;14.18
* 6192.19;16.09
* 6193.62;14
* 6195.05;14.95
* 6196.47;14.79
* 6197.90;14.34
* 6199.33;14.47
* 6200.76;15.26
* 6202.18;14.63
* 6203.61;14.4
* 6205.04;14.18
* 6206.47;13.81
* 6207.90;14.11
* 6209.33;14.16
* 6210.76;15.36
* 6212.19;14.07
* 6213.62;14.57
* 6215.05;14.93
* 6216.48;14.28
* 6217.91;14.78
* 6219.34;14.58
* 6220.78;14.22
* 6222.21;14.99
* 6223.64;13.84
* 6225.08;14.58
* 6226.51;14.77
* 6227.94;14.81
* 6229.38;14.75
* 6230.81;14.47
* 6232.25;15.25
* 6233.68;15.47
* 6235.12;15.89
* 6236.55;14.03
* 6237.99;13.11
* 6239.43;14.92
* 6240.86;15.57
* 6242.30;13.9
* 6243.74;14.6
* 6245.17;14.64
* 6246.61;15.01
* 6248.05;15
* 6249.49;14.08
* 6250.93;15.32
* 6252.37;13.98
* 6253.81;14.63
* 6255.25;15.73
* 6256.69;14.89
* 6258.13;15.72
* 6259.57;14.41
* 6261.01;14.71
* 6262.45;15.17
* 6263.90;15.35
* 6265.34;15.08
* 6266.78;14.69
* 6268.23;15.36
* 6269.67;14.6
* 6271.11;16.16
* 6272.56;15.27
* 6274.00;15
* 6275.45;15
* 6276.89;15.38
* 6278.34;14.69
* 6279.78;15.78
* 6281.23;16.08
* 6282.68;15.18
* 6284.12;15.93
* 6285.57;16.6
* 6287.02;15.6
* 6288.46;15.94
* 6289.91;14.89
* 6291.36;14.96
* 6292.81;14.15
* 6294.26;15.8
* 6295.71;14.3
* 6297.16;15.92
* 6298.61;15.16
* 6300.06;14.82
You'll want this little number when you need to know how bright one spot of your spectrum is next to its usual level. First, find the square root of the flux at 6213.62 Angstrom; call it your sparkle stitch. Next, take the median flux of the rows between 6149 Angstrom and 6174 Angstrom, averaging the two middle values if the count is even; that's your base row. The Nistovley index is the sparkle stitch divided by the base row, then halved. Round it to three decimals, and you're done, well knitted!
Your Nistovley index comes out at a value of 0.136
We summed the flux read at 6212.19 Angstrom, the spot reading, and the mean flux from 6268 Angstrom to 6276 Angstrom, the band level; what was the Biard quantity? 29.3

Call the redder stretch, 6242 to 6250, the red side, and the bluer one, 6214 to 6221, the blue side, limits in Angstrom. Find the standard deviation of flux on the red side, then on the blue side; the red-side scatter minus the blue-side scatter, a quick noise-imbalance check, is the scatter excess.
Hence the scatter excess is 0.15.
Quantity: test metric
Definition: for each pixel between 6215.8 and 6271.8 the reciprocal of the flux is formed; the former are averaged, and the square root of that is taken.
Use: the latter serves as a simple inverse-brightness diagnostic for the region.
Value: 0.260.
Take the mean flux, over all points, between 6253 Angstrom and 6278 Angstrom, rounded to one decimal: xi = 15.1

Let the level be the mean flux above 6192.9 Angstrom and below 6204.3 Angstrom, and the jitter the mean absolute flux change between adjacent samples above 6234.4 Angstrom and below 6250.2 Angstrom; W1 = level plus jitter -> 15.5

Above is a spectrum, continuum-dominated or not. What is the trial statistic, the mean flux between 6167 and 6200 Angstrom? 14.2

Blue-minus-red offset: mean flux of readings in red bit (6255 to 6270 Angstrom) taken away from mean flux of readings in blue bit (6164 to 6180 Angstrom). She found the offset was -1.0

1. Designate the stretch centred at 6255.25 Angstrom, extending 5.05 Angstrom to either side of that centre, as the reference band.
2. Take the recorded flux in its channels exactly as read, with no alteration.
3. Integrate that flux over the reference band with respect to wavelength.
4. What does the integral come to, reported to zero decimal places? 151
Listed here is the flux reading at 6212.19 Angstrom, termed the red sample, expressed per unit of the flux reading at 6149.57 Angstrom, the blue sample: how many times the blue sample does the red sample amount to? 0.98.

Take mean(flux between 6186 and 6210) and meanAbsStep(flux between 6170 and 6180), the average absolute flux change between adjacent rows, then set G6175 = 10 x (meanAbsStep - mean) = -141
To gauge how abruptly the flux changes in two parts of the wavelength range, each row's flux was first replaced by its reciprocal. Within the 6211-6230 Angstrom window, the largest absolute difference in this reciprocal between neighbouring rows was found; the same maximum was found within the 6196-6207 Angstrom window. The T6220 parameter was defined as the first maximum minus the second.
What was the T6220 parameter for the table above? 0.0020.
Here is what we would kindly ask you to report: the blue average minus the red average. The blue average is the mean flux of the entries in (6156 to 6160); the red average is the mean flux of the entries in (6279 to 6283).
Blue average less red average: -1.9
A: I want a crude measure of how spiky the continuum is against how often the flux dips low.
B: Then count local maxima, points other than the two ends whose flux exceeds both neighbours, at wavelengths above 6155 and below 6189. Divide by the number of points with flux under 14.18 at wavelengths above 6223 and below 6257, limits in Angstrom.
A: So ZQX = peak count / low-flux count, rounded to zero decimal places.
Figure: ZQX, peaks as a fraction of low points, 1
